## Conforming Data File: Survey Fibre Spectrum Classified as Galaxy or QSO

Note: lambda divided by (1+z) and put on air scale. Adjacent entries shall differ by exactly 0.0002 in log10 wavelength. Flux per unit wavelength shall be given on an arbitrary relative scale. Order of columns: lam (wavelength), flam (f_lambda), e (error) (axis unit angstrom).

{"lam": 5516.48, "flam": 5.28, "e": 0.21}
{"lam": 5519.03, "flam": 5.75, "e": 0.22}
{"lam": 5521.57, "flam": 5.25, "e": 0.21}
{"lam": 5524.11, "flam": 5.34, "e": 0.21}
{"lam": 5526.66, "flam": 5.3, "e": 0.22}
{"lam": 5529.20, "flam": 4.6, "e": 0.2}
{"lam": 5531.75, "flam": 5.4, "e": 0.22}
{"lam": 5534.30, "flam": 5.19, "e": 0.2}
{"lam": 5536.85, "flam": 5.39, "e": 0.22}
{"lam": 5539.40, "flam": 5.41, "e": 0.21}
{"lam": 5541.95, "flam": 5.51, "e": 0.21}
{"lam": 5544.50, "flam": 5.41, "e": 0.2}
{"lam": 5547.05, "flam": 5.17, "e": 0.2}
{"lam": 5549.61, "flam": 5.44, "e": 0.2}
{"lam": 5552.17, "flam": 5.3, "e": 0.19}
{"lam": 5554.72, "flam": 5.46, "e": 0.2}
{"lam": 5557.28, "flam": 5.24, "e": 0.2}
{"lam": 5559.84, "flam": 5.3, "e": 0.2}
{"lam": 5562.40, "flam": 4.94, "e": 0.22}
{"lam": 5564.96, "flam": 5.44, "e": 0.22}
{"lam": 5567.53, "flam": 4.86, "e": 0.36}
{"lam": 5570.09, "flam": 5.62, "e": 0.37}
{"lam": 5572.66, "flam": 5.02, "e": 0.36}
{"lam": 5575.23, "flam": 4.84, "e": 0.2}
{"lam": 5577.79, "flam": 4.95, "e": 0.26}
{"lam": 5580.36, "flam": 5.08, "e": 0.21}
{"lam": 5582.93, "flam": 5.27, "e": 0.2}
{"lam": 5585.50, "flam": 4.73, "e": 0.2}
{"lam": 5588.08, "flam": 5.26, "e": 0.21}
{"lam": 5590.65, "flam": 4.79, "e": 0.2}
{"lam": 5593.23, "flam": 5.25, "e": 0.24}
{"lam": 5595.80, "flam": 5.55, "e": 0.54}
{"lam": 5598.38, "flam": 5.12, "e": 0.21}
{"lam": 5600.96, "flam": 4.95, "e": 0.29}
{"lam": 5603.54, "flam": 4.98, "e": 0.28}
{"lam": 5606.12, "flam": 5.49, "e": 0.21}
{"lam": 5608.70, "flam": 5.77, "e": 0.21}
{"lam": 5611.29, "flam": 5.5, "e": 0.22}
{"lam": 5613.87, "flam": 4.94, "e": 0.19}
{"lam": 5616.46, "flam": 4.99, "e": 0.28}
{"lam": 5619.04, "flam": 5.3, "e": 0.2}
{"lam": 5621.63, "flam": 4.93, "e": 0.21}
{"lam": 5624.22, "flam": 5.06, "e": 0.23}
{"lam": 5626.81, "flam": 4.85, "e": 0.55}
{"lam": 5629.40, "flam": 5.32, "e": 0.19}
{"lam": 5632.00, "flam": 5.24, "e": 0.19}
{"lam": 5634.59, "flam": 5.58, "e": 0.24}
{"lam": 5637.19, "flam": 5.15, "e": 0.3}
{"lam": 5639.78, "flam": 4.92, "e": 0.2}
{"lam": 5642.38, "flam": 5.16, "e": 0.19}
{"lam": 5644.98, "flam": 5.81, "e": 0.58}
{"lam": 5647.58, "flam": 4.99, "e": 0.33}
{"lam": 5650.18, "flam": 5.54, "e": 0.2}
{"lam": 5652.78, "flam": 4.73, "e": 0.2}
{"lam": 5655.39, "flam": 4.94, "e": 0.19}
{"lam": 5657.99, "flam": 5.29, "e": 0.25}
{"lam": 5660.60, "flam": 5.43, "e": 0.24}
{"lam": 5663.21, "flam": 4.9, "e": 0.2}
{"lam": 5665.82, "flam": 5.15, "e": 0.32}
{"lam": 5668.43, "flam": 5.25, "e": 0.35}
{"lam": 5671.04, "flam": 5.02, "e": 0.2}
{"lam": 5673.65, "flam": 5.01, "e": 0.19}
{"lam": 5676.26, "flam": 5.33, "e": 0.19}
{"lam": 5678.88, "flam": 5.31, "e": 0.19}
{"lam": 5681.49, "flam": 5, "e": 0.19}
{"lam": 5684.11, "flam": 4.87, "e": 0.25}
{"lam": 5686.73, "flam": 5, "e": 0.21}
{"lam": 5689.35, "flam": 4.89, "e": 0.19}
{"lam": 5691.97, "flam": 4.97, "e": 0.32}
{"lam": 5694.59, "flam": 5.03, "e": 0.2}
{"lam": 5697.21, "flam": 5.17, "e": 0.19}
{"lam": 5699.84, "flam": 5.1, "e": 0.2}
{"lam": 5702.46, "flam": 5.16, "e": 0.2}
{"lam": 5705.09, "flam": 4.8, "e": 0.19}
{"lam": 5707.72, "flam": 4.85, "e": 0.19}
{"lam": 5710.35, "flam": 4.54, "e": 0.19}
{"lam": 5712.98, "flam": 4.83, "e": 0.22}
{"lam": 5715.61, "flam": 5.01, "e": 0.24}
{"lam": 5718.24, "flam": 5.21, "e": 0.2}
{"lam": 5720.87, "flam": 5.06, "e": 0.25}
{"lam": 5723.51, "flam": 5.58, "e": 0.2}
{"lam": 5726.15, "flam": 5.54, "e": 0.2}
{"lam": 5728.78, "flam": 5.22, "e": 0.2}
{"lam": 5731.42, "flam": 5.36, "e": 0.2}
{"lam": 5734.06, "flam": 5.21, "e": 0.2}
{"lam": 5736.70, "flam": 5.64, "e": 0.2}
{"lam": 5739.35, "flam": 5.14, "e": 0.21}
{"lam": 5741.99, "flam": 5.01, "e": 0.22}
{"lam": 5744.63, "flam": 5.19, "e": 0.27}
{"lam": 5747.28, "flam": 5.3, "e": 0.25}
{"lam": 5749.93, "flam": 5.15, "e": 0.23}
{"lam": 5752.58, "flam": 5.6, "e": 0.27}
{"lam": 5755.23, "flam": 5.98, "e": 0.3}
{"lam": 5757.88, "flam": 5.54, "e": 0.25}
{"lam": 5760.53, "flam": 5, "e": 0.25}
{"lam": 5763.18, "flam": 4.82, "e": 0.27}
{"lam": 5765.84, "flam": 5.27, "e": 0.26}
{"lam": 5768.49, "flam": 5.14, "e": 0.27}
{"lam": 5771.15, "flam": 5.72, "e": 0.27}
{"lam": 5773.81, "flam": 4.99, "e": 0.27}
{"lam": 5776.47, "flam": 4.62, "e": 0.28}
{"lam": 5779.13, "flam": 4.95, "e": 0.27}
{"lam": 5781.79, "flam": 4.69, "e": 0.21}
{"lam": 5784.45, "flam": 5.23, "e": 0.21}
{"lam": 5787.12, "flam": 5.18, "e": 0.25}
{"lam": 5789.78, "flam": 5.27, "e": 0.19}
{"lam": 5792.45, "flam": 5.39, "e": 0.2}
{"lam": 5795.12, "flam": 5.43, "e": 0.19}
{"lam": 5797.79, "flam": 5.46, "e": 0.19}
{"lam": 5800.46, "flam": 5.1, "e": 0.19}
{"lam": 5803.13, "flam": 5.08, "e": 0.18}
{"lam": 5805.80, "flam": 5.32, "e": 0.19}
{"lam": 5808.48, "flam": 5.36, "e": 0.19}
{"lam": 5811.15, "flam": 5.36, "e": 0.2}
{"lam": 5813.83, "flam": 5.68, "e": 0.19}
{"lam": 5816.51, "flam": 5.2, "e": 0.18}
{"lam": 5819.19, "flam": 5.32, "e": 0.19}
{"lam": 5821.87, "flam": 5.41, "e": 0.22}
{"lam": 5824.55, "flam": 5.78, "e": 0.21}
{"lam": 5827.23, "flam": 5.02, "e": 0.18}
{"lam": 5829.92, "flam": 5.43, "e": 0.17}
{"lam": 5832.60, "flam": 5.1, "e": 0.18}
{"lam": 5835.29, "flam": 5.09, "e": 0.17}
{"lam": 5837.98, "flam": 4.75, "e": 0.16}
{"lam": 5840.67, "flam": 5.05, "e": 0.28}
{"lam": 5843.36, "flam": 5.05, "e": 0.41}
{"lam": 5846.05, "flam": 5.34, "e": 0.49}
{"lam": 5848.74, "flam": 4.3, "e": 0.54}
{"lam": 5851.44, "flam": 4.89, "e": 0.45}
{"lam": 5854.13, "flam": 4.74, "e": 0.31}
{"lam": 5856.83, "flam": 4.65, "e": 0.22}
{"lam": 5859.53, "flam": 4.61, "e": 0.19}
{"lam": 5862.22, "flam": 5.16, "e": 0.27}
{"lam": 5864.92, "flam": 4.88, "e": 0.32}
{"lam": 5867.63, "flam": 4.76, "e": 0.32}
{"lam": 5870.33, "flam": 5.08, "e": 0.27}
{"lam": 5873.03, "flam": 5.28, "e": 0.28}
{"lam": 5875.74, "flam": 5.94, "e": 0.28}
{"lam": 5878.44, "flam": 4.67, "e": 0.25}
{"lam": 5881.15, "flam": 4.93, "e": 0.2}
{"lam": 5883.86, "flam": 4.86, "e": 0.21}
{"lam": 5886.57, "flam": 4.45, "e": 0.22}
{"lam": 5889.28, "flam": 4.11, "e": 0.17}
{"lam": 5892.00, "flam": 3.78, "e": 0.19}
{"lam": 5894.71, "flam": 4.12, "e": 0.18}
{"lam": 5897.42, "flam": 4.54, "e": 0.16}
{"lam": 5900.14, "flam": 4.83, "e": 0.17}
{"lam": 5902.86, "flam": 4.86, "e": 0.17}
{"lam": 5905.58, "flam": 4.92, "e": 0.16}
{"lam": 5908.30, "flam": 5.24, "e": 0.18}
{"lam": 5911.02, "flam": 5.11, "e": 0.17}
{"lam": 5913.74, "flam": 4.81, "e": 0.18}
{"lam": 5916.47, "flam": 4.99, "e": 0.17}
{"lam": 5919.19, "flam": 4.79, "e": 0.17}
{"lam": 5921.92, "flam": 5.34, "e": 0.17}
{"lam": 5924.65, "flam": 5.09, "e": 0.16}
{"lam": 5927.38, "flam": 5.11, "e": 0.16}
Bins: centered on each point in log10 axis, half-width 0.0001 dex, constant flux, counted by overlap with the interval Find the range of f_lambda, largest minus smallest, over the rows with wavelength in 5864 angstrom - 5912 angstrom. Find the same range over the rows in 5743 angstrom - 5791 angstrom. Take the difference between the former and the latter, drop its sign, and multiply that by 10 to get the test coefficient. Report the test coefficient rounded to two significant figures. 8.0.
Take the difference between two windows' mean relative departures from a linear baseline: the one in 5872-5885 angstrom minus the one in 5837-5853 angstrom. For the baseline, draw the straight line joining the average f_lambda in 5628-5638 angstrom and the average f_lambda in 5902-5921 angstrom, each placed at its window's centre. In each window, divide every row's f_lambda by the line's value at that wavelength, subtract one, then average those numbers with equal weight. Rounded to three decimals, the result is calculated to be 0.056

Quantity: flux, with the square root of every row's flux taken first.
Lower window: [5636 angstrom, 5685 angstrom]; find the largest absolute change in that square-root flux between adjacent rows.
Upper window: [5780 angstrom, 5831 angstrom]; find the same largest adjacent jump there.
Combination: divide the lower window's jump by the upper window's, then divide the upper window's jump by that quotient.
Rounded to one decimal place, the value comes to 0.1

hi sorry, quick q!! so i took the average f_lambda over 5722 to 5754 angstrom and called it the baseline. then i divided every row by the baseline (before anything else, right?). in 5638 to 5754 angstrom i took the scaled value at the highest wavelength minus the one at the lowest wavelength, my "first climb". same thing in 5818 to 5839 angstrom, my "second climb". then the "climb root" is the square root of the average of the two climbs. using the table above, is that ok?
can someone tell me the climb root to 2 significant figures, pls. 0.10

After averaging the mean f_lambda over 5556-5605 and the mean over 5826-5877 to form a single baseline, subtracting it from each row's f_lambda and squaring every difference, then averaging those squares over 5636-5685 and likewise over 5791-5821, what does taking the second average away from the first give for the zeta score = -0.03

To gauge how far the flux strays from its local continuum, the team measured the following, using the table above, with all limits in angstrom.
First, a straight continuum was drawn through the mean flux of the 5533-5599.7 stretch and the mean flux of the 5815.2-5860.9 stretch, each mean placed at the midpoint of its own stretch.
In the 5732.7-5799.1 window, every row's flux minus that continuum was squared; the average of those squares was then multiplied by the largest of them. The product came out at 0.09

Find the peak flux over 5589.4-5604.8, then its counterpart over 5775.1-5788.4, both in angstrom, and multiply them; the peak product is 29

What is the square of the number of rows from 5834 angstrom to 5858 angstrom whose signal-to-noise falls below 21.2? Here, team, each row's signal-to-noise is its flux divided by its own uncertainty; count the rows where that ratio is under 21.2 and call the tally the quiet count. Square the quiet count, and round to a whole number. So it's 49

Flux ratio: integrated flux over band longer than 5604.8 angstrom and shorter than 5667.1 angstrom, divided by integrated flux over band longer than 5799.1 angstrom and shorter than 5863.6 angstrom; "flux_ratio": 0.98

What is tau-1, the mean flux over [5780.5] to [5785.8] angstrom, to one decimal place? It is 5.0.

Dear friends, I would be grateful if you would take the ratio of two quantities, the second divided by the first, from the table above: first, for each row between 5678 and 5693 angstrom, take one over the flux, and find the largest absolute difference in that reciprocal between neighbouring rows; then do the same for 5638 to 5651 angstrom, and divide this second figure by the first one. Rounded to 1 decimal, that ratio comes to 2.4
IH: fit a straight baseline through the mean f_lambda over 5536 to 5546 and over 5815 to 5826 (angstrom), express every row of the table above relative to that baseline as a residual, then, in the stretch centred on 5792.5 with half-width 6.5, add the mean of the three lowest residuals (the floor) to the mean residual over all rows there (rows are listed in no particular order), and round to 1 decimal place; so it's -0.2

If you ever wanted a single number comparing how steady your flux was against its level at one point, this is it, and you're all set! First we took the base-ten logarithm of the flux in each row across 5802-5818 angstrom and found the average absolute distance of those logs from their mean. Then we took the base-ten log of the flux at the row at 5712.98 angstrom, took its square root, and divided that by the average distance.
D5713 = 76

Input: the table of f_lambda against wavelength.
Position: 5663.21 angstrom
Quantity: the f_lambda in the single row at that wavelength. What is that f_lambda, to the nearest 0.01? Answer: 4.90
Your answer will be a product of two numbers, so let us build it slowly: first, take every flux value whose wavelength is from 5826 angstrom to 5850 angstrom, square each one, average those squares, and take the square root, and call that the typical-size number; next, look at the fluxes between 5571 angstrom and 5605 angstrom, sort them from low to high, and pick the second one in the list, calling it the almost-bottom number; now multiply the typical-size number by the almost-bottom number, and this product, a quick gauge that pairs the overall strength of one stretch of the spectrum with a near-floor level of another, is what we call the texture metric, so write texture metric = 24.1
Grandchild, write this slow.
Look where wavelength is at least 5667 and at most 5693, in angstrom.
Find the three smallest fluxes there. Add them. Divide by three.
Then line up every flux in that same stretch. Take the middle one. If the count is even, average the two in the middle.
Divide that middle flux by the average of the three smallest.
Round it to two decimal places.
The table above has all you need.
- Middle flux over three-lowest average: 1.02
